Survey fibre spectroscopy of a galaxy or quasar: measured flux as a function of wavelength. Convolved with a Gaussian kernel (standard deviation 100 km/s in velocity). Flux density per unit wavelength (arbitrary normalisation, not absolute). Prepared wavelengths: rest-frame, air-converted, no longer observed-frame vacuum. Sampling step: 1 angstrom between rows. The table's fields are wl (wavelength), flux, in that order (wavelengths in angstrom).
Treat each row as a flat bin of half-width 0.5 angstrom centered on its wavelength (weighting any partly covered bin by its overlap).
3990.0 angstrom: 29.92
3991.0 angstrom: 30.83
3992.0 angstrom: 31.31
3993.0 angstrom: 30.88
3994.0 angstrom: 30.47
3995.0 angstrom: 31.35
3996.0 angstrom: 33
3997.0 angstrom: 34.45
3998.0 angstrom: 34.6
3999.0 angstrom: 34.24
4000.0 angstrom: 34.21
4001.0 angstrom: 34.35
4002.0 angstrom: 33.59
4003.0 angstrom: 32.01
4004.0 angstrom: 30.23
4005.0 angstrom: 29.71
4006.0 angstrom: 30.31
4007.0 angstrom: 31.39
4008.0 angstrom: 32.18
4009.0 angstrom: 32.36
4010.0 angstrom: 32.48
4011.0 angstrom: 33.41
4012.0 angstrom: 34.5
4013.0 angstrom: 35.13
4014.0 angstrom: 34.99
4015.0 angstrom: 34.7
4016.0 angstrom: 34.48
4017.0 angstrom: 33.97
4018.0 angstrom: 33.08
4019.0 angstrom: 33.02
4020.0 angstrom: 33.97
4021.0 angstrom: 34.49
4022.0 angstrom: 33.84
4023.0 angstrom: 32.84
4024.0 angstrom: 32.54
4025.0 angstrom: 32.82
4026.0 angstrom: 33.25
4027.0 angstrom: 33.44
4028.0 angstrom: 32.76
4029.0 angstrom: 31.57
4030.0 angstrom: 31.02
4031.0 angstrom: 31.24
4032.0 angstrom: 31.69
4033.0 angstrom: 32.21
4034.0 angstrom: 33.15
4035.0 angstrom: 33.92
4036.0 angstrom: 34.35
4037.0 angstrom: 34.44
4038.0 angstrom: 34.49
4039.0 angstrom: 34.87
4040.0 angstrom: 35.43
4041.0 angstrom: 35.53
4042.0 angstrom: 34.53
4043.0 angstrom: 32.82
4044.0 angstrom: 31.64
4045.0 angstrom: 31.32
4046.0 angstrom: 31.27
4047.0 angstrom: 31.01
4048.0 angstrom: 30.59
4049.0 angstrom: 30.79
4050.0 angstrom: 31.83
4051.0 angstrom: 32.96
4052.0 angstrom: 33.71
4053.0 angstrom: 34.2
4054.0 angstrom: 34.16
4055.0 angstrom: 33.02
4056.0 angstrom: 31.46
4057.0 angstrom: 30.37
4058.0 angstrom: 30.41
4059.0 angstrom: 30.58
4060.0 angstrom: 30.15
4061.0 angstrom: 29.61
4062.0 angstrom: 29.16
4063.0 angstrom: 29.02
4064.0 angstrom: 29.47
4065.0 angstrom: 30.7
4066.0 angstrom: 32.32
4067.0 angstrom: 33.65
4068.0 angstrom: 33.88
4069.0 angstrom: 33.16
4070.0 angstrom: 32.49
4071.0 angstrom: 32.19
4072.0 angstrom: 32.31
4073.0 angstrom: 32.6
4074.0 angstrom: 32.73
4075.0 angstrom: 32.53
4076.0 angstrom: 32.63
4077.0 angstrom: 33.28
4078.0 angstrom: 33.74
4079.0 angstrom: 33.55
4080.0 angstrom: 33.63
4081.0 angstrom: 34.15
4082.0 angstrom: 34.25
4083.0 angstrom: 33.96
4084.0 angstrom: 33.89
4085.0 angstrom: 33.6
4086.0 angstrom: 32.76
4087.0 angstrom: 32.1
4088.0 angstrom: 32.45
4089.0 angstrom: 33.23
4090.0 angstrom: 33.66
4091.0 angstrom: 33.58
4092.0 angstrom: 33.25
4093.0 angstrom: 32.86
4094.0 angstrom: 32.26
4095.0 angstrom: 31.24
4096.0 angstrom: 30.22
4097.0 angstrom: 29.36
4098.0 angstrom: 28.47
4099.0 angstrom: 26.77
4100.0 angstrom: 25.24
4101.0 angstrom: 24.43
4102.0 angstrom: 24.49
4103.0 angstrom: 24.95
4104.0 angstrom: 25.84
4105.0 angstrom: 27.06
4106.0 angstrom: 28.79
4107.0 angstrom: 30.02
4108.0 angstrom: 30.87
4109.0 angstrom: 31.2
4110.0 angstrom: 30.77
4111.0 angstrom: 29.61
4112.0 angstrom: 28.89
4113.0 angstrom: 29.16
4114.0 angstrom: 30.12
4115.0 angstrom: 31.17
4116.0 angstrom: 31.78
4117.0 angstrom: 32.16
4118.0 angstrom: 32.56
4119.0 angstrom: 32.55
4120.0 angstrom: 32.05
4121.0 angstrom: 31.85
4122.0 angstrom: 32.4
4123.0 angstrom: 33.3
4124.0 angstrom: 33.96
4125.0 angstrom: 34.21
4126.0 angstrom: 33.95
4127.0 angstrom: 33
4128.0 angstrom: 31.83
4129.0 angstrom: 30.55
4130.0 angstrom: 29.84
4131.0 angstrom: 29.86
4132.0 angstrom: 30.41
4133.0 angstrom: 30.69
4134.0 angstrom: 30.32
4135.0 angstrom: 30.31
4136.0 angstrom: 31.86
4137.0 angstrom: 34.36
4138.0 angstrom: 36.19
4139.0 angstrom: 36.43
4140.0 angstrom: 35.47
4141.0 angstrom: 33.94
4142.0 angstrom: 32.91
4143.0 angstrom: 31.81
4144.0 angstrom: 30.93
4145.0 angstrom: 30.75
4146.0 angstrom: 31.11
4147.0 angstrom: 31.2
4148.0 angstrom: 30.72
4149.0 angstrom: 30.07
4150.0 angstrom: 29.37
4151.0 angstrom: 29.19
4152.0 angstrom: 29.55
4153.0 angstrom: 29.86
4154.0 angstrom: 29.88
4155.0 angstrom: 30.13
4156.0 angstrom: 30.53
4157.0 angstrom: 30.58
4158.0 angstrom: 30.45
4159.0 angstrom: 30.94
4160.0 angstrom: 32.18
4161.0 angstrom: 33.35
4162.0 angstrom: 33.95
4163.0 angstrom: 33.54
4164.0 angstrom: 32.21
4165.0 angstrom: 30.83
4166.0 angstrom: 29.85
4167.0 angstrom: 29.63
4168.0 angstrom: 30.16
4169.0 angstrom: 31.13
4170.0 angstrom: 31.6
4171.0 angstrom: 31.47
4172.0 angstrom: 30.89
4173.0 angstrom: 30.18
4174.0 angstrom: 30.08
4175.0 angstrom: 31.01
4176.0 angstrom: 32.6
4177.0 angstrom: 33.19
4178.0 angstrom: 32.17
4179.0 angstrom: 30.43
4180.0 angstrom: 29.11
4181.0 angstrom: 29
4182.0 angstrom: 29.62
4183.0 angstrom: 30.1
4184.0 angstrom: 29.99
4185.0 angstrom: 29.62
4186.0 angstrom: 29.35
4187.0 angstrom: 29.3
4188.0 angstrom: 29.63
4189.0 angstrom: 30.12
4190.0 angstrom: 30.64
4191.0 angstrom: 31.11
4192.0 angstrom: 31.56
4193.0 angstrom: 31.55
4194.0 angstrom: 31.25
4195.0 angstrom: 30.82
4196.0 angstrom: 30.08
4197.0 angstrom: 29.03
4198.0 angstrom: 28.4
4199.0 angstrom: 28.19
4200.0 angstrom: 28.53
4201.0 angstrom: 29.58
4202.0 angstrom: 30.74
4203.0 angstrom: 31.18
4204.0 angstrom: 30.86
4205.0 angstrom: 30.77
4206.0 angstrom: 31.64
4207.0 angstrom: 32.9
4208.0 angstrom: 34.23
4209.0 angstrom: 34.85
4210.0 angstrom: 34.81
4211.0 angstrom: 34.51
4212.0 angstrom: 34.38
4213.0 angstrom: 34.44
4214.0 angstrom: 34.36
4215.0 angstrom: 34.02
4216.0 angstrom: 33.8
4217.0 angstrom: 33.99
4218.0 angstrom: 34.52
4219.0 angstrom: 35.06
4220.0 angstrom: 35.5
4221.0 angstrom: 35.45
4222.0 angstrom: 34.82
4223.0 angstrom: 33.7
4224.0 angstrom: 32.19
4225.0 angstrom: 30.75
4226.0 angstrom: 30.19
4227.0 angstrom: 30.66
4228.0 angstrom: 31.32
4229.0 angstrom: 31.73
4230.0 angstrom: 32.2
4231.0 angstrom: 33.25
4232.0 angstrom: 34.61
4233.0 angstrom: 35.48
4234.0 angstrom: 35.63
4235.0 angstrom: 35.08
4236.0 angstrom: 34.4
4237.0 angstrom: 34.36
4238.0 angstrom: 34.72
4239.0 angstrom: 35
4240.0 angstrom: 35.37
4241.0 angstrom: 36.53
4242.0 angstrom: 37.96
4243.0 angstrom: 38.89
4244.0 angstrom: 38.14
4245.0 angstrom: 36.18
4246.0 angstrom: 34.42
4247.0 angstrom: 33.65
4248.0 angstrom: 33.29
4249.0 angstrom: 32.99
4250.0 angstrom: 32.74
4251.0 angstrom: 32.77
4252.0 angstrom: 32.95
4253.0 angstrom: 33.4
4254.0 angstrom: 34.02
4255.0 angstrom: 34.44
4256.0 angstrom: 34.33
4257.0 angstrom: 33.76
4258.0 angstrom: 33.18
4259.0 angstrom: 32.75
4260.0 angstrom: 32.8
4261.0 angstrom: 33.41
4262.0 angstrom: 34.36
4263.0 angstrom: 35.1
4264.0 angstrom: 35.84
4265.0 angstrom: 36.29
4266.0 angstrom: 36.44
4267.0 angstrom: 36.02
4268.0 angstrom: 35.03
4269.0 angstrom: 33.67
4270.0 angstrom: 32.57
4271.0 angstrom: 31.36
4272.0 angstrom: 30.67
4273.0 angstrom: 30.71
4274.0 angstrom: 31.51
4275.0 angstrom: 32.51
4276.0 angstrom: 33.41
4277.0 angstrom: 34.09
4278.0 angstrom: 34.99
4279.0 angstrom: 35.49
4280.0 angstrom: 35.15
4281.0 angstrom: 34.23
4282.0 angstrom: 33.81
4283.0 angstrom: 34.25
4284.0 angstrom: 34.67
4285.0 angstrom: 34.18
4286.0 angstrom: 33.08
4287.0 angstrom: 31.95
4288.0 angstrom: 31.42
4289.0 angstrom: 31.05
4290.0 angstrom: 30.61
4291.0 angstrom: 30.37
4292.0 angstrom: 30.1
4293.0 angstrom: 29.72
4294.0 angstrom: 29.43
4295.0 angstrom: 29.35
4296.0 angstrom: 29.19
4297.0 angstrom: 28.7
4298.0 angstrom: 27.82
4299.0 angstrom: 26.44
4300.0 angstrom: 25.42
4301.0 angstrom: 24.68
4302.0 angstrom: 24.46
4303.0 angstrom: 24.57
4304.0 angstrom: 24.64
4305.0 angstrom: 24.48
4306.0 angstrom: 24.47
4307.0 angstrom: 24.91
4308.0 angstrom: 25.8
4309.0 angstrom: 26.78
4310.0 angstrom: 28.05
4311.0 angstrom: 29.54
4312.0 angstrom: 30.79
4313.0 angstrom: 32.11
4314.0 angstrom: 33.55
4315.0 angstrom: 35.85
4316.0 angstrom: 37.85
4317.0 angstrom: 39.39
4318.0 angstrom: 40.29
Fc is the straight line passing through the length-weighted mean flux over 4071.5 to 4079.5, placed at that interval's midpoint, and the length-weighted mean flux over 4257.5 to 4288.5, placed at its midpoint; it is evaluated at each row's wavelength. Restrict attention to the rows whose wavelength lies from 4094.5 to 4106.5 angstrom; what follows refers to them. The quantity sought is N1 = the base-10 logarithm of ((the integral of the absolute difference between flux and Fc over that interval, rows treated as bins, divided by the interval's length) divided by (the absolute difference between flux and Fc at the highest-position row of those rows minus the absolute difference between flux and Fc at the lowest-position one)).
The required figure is 0.37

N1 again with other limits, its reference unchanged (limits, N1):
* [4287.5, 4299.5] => -0.07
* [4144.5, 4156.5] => 1.06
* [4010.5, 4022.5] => 0.57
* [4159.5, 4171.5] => 0.38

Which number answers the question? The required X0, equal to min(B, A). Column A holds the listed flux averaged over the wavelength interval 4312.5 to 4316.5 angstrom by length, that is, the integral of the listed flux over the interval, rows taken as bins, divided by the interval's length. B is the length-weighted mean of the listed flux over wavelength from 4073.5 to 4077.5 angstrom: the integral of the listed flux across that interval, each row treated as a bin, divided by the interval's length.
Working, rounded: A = 34.8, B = 32.8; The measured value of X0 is 32.8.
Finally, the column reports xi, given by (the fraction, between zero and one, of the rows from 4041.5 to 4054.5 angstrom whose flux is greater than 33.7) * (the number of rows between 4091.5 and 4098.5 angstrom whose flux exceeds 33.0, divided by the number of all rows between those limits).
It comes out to 0.04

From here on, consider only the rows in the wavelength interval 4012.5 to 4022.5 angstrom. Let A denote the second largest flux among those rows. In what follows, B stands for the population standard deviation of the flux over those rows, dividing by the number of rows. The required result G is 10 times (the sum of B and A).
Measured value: 357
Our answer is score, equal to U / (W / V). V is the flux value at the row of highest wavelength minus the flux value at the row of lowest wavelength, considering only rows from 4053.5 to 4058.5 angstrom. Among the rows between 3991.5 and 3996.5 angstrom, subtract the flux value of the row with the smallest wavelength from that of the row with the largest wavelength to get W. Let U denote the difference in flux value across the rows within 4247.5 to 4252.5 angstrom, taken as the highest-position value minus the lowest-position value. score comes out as 1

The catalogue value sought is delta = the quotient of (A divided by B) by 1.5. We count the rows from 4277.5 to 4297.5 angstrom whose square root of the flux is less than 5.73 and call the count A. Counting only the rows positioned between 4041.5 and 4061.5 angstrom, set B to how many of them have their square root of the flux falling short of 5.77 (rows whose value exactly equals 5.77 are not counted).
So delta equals 0.46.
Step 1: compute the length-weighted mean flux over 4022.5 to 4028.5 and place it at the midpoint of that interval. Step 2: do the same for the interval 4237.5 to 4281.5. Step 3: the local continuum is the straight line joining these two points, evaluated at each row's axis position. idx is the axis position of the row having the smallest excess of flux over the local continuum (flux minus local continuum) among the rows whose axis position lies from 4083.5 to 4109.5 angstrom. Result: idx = 4101.0 angstrom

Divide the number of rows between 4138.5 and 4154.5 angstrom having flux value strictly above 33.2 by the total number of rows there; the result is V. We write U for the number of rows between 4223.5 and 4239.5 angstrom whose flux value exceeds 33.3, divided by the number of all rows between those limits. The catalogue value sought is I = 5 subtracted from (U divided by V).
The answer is -2.3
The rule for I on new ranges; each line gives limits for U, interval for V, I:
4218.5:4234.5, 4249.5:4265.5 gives -4.2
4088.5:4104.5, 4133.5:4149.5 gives -4.6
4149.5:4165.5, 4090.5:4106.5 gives -3.5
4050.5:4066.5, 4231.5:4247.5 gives -4.8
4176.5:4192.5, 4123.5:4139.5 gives -5.0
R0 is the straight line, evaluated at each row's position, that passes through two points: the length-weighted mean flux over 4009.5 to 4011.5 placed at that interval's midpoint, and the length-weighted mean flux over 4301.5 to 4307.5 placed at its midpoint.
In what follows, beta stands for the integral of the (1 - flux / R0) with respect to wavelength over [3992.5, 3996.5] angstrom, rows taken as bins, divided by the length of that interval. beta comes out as 0.06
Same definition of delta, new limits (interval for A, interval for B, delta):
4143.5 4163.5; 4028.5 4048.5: 0.94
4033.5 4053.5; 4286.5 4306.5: 0.27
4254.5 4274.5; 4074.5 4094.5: 0.47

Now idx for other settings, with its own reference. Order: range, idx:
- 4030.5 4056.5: 4048.0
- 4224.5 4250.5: 4226.0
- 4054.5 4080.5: 4063.0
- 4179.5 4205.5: 4199.0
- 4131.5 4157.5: 4151.0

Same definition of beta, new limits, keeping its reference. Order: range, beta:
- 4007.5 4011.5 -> 0.01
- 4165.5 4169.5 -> -0.06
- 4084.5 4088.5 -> -0.06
